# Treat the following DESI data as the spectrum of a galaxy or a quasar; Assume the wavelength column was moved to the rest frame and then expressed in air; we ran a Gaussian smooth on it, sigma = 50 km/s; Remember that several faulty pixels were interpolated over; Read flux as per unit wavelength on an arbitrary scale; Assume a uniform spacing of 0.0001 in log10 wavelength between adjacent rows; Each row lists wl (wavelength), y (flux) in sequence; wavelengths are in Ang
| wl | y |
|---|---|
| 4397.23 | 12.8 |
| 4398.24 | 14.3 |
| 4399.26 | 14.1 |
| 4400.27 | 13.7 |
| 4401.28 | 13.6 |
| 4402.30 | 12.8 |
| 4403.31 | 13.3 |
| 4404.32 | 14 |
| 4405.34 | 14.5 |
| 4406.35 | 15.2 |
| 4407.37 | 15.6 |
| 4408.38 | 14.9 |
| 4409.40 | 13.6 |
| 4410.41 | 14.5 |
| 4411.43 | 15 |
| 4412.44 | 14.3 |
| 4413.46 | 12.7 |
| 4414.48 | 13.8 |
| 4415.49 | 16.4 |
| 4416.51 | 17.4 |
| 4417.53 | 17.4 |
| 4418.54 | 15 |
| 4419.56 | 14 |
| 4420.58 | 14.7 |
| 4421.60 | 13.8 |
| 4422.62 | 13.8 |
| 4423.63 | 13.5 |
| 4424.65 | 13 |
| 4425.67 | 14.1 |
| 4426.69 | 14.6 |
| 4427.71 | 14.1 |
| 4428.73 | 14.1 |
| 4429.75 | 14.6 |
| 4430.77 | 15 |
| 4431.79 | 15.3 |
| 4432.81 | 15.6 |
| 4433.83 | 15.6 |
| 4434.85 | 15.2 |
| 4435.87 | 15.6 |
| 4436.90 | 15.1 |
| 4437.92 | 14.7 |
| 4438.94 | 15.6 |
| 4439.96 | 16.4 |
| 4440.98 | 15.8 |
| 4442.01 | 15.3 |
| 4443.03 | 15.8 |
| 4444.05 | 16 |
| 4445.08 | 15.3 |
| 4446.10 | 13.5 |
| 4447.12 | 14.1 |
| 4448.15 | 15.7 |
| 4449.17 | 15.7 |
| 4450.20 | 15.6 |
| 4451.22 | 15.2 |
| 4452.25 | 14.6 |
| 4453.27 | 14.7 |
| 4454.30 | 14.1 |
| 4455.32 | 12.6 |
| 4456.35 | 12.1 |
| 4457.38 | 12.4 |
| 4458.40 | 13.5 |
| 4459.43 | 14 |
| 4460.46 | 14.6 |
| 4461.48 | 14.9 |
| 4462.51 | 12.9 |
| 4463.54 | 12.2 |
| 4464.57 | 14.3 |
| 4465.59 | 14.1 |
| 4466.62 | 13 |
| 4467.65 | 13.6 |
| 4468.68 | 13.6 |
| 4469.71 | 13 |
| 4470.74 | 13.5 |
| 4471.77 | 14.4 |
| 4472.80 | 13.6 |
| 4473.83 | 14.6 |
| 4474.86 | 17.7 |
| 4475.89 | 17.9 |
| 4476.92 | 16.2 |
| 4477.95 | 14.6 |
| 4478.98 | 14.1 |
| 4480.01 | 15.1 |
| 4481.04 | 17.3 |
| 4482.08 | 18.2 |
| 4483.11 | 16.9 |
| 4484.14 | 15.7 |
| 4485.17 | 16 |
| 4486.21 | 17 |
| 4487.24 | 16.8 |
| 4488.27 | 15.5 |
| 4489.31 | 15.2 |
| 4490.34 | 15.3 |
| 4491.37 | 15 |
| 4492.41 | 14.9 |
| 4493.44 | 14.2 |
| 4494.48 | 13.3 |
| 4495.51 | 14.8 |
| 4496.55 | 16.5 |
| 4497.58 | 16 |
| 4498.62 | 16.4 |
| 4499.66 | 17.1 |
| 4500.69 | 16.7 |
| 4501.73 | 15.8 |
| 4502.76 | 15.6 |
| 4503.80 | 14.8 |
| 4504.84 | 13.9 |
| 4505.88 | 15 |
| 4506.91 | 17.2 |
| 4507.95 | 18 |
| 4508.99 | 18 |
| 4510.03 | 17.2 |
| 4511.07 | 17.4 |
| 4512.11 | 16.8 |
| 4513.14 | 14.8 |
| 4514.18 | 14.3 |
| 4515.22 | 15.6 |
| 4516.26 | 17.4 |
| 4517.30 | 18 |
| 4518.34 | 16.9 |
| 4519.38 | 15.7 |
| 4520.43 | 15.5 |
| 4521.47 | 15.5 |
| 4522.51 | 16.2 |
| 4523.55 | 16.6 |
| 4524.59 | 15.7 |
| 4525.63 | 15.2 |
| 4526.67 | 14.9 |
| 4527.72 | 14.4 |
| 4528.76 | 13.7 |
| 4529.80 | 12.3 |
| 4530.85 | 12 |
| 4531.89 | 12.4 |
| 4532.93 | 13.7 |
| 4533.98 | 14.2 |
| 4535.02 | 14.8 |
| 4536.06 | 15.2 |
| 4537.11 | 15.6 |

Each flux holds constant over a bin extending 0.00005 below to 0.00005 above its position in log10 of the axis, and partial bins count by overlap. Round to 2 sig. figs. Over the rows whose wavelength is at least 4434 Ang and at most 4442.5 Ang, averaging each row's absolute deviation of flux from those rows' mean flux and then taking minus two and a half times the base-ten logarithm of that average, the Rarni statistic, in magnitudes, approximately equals 1.0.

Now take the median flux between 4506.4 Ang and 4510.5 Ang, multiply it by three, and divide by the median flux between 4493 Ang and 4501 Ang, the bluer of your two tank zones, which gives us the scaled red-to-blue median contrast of 3.3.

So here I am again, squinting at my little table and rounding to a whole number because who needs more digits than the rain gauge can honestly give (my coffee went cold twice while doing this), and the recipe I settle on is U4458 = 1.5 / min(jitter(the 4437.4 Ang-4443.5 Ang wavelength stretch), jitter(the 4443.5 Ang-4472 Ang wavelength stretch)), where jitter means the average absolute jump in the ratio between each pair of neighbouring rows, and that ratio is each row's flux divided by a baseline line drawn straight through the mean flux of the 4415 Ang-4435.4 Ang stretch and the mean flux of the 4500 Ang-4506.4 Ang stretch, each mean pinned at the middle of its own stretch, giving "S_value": 34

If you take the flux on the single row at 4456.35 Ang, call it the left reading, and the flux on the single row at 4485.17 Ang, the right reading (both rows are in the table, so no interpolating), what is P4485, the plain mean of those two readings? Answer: 14.05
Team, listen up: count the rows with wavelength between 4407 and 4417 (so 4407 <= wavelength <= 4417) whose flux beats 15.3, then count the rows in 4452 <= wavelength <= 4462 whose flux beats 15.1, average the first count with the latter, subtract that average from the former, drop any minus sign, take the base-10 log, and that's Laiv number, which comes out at 0.2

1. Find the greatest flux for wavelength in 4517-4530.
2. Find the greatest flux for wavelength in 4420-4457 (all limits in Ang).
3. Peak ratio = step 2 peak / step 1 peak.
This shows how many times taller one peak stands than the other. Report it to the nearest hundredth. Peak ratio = 0.91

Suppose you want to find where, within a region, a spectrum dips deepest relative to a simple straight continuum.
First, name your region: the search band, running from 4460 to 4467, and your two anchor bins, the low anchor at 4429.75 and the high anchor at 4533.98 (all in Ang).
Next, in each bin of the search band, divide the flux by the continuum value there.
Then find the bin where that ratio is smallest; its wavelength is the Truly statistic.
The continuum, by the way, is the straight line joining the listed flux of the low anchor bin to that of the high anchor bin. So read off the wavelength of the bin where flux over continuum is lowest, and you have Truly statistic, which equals 4463.54 Ang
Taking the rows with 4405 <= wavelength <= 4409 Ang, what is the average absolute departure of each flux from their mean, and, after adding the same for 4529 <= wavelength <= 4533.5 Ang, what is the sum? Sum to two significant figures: 0.90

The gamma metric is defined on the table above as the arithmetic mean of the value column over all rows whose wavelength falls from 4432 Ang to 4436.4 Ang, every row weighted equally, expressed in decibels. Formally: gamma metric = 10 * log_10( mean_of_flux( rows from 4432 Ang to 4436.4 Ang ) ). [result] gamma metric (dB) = 11.9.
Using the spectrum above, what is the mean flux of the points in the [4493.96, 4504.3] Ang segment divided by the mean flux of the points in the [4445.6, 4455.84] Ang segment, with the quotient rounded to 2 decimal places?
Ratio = 1.08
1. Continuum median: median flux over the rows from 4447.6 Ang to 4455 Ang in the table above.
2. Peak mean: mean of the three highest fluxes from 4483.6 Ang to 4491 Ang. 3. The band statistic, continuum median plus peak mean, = 31.8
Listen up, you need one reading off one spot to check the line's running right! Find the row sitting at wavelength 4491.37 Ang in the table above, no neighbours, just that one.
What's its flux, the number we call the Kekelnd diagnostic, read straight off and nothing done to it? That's 15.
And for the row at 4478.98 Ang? 14.1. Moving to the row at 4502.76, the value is 15.6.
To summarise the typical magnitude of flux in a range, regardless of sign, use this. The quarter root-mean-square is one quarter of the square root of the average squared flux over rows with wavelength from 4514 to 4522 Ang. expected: 4.0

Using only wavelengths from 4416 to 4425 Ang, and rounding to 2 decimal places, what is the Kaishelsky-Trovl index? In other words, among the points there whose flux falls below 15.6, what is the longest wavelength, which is 4424.65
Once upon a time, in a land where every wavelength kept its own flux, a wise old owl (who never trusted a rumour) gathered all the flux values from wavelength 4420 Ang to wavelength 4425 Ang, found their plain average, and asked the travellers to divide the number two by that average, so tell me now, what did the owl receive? 0.145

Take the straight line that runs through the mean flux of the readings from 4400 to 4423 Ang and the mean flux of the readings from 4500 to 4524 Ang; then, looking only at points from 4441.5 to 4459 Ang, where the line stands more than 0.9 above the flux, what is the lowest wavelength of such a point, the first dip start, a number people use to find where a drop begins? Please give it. 4446.10 Ang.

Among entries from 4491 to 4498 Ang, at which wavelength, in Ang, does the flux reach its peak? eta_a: 4496.55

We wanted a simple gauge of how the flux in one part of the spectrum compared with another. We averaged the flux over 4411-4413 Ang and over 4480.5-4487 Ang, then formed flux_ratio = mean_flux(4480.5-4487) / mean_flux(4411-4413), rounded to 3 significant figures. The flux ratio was 1.15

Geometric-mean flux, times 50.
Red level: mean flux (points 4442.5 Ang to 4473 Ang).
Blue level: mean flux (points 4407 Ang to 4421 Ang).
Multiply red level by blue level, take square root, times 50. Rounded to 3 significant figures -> 726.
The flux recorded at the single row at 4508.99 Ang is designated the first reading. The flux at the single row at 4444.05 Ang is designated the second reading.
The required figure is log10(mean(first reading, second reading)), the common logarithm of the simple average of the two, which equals 1.23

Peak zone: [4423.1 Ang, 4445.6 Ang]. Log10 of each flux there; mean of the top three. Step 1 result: 1.21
